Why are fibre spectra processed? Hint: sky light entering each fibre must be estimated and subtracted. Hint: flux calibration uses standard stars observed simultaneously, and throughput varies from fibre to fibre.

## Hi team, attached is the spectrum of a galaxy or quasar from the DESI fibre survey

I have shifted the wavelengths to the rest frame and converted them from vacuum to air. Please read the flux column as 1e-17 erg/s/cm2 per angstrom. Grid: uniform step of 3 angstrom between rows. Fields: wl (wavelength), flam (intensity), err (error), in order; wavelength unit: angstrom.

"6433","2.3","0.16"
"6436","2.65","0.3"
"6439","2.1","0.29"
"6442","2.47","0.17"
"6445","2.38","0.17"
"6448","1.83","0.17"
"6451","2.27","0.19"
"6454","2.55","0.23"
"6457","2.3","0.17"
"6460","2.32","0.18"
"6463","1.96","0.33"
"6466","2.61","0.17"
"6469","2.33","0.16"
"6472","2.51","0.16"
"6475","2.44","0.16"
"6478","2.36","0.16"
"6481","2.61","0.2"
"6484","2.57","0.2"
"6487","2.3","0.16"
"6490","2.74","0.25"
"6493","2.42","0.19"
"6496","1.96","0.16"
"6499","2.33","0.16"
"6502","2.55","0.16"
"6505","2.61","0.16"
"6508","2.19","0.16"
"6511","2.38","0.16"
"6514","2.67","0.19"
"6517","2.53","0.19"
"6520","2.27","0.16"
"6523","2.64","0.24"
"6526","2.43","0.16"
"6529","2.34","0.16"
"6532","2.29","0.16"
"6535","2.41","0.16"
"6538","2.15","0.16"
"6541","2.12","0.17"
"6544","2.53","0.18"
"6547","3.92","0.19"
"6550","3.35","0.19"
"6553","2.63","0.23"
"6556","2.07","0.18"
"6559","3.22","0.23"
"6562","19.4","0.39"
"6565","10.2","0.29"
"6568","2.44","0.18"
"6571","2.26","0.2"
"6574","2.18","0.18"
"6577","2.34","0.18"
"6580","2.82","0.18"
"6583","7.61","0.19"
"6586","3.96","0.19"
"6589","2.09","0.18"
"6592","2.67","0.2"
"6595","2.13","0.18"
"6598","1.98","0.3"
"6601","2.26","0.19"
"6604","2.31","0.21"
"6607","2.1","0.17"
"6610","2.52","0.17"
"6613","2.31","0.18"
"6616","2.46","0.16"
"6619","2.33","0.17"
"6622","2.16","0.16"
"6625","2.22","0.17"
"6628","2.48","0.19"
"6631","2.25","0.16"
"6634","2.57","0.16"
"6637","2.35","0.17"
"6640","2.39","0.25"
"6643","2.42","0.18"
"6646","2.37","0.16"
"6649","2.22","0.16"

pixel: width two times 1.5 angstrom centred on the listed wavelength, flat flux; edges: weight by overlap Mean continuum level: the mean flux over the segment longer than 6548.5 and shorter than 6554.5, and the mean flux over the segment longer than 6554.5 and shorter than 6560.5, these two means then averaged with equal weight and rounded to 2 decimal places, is 2.82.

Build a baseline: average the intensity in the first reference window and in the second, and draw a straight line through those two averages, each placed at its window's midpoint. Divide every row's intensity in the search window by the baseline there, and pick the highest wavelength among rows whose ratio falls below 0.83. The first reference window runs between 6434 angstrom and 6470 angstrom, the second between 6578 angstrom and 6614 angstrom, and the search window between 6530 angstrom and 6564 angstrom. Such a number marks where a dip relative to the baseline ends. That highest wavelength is 6556 angstrom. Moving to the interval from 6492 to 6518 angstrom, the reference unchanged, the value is 6496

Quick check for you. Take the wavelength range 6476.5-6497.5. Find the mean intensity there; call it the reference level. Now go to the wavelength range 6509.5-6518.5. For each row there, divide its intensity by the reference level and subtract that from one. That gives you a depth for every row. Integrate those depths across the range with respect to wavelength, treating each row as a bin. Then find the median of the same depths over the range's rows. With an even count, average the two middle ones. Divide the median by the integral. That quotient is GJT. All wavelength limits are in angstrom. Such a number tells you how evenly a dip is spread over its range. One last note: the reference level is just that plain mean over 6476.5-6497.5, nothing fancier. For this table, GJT 0.11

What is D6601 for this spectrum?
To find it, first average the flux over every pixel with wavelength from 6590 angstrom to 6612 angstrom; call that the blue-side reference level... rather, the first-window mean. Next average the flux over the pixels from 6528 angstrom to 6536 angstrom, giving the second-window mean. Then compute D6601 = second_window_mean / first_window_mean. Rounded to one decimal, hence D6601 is 1.0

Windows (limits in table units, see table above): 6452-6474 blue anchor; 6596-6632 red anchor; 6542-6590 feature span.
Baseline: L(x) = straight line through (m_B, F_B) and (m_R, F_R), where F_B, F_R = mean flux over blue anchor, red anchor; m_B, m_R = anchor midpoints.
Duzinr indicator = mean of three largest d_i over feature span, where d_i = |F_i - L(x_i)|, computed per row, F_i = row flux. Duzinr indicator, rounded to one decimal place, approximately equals 10.1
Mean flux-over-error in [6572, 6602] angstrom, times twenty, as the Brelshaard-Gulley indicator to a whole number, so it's 314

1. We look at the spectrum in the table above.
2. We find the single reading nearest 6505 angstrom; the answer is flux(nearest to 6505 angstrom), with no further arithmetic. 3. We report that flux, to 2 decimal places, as 2.61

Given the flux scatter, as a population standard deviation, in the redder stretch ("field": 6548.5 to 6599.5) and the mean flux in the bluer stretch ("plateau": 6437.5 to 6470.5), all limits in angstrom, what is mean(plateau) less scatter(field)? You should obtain -2.1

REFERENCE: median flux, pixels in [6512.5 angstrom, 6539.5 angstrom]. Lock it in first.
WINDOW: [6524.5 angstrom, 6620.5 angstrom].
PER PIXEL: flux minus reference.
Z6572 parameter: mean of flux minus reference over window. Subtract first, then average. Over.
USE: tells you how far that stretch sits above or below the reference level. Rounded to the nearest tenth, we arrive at 1.0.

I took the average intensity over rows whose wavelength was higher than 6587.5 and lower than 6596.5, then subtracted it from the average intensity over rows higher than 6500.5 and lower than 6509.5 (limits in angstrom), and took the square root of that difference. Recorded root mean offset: 0.39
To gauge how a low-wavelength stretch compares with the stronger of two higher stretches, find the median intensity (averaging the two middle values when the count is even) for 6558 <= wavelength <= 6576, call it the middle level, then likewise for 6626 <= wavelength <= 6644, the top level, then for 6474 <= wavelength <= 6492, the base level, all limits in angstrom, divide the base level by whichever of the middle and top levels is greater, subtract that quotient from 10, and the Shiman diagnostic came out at 9.11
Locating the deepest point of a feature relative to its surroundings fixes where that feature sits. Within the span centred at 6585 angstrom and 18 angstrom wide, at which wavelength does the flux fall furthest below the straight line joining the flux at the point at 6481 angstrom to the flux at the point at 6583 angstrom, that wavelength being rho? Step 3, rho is 6589 angstrom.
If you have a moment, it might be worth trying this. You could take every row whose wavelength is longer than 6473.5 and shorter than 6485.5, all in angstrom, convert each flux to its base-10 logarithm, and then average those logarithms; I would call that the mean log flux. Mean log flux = 0.397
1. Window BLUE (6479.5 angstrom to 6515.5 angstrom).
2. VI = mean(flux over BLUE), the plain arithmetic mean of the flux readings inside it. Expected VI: 2.4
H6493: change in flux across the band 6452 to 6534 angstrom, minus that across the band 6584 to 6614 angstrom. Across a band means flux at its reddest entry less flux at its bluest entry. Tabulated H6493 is 1.4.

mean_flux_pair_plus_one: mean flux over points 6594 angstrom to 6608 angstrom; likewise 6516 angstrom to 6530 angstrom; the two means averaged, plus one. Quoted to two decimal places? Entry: 3.30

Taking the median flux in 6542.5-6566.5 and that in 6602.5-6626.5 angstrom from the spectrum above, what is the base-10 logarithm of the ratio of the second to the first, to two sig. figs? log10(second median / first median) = -0.15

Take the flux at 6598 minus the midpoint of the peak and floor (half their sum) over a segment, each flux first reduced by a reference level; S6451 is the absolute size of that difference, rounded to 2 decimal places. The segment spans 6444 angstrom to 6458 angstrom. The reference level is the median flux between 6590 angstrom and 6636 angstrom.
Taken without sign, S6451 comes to 0.21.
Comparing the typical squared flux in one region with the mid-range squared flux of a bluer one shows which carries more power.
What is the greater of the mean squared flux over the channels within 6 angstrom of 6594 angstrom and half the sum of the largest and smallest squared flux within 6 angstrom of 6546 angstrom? 9.9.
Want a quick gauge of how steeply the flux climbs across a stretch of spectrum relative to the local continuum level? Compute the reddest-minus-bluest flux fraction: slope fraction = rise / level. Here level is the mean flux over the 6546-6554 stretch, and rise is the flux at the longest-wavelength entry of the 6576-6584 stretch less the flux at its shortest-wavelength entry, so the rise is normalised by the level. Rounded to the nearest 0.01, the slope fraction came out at 1.60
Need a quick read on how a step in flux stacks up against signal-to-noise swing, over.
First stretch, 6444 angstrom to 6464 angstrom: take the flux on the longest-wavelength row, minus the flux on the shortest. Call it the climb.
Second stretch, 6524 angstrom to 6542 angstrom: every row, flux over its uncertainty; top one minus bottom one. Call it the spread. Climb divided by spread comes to -0.15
